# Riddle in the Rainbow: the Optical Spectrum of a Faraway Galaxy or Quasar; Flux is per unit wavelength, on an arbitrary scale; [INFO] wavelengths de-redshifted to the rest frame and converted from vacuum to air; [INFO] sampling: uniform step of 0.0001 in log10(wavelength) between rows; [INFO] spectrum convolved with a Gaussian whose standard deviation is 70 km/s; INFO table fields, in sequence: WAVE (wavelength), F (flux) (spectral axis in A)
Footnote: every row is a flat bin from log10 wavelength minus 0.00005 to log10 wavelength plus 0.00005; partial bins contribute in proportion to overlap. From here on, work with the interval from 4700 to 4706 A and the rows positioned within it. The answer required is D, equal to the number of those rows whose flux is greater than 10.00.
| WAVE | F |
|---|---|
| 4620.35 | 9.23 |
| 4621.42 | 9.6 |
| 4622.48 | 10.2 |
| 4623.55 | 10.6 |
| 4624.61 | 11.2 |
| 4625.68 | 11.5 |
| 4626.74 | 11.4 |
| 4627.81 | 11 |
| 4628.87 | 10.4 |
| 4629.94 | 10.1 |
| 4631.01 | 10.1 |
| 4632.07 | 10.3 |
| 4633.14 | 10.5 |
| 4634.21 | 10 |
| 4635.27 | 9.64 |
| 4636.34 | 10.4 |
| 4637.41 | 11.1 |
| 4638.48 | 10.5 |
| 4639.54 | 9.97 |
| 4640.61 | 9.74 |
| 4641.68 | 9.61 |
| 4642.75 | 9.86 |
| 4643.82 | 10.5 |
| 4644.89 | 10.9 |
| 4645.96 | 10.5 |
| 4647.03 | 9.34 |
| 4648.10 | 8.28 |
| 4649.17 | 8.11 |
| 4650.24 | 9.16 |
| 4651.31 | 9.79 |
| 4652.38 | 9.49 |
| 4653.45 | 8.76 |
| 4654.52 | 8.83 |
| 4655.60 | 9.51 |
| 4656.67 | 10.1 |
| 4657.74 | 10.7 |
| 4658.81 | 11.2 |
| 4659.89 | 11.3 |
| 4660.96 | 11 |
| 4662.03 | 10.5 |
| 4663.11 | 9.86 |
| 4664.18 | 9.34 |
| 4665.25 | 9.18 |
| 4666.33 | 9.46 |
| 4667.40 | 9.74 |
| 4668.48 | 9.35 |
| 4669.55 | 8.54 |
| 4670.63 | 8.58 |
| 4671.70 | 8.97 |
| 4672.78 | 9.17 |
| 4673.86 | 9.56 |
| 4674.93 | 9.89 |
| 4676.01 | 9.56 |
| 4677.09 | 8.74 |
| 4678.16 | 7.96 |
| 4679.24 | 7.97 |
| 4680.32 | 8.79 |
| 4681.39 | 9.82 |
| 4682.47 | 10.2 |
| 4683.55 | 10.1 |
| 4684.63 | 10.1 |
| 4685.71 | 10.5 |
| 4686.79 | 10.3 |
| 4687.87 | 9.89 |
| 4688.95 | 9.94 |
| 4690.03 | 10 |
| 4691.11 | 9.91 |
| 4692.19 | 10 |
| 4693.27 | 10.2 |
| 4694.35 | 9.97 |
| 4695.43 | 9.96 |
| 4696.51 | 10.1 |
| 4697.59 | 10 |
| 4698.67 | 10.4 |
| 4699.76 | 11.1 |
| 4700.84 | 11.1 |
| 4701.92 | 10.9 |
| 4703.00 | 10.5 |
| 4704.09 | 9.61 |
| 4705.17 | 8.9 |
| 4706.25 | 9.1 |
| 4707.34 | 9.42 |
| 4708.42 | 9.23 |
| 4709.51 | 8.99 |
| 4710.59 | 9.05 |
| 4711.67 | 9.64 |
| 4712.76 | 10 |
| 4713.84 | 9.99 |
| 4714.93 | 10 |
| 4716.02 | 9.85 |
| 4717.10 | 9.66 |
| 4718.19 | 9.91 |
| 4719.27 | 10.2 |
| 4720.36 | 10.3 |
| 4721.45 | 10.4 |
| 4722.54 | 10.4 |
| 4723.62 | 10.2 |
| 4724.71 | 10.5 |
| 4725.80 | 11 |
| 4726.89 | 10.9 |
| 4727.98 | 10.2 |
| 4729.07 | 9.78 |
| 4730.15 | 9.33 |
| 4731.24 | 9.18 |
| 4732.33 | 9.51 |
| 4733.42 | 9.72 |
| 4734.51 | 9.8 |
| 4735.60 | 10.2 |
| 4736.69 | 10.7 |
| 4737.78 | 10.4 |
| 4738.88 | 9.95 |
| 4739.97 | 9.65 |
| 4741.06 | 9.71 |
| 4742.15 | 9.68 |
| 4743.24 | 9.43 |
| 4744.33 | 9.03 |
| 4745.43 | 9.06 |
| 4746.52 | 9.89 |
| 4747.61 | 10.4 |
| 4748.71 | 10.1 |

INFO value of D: 3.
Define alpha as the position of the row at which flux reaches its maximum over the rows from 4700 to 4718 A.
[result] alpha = 4700.84 A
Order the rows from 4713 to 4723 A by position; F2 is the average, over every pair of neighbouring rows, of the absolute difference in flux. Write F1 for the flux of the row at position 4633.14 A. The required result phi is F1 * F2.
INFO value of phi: 1.4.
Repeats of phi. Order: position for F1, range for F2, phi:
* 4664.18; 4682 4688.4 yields 2.1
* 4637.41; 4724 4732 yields 4.3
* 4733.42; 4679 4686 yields 4.4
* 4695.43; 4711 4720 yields 1.8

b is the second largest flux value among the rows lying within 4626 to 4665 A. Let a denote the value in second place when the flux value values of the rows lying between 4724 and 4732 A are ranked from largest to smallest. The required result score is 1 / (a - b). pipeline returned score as -2.5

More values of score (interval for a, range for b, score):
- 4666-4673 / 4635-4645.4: -0.7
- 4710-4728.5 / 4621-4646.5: -2.0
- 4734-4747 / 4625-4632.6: -1.0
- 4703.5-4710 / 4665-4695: -1.1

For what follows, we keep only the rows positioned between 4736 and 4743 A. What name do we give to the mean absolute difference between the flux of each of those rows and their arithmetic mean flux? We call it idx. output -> 0.4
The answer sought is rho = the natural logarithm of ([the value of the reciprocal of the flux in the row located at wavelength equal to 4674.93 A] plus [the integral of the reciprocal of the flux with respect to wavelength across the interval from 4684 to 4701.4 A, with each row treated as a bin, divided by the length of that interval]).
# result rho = -1.61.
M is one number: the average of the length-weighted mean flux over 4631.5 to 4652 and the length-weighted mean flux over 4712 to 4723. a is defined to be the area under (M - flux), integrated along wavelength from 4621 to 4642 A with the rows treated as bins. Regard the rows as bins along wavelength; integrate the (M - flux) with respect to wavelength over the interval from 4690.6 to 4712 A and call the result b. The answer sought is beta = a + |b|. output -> -7.4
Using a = -9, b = 2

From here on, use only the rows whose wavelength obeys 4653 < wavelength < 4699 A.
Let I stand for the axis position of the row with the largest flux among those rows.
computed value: 4659.89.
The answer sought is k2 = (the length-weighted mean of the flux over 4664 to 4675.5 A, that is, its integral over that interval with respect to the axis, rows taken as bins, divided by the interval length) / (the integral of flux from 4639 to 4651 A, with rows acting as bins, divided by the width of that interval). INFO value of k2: 0.96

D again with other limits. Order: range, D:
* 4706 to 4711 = 0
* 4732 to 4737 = 2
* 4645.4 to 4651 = 1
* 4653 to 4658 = 2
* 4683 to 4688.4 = 4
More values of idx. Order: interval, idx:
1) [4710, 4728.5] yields 0.3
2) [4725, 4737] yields 0.5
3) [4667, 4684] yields 0.6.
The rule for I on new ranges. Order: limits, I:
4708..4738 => 4725.80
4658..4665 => 4659.89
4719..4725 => 4724.71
